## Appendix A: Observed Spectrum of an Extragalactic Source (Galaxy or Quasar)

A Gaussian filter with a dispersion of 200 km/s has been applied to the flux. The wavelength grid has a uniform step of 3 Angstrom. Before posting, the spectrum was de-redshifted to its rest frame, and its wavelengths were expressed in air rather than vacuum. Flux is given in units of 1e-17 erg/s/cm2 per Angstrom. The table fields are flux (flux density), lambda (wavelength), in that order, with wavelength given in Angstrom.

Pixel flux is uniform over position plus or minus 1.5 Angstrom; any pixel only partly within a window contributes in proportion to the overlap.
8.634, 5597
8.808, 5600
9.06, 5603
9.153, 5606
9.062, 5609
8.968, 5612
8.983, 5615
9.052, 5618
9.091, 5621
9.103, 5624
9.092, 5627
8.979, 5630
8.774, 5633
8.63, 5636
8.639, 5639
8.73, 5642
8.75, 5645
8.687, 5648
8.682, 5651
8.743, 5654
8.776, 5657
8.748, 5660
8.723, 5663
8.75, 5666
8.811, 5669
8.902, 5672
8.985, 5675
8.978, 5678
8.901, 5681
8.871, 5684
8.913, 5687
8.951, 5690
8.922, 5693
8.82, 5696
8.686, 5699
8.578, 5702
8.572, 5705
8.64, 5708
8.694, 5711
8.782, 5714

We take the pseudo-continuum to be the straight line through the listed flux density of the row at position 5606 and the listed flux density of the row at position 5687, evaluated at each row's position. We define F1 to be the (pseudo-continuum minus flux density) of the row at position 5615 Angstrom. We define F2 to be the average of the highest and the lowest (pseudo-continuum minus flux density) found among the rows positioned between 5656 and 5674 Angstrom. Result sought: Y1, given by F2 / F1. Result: 1.1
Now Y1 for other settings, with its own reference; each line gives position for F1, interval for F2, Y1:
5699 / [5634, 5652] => 1.9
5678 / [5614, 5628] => -1.8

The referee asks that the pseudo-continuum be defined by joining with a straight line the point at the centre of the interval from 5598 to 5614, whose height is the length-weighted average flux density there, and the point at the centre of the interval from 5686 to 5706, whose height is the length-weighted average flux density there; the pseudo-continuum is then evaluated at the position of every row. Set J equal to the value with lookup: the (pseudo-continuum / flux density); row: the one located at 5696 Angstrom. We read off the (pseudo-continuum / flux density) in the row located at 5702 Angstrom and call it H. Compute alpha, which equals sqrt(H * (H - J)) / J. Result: 0.16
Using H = 1.02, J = 1.00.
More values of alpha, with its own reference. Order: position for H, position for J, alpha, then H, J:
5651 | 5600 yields 0.02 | 1.02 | 1.02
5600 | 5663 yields 0.09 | 1.02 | 1.02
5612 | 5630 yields 0.08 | 1.00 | 1.00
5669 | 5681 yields 0.12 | 1.00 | 0.99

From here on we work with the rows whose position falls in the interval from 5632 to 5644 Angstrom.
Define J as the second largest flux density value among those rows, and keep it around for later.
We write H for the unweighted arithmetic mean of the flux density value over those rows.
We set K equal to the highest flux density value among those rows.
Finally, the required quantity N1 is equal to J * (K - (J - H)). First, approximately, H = 8.69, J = 8.73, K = 8.774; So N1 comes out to 76.3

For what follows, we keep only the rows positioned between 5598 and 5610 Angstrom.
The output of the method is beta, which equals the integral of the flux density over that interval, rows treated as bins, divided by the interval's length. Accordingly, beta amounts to 9.00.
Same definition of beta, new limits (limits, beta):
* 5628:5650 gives 8.75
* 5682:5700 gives 8.87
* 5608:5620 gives 9.02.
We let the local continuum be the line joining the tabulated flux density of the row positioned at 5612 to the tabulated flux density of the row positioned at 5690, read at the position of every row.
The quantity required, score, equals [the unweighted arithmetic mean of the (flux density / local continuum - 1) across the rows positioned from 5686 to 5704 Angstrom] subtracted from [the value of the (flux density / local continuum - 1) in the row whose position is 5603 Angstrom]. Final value 0.025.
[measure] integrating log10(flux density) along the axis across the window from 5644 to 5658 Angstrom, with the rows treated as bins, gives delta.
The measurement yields 13.2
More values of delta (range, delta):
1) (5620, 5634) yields 13.4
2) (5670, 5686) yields 15.2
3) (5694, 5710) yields 15.0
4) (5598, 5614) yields 15.3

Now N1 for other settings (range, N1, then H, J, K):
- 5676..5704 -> 79.4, 8.85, 8.951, 8.978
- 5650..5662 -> 76.7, 8.74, 8.748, 8.776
